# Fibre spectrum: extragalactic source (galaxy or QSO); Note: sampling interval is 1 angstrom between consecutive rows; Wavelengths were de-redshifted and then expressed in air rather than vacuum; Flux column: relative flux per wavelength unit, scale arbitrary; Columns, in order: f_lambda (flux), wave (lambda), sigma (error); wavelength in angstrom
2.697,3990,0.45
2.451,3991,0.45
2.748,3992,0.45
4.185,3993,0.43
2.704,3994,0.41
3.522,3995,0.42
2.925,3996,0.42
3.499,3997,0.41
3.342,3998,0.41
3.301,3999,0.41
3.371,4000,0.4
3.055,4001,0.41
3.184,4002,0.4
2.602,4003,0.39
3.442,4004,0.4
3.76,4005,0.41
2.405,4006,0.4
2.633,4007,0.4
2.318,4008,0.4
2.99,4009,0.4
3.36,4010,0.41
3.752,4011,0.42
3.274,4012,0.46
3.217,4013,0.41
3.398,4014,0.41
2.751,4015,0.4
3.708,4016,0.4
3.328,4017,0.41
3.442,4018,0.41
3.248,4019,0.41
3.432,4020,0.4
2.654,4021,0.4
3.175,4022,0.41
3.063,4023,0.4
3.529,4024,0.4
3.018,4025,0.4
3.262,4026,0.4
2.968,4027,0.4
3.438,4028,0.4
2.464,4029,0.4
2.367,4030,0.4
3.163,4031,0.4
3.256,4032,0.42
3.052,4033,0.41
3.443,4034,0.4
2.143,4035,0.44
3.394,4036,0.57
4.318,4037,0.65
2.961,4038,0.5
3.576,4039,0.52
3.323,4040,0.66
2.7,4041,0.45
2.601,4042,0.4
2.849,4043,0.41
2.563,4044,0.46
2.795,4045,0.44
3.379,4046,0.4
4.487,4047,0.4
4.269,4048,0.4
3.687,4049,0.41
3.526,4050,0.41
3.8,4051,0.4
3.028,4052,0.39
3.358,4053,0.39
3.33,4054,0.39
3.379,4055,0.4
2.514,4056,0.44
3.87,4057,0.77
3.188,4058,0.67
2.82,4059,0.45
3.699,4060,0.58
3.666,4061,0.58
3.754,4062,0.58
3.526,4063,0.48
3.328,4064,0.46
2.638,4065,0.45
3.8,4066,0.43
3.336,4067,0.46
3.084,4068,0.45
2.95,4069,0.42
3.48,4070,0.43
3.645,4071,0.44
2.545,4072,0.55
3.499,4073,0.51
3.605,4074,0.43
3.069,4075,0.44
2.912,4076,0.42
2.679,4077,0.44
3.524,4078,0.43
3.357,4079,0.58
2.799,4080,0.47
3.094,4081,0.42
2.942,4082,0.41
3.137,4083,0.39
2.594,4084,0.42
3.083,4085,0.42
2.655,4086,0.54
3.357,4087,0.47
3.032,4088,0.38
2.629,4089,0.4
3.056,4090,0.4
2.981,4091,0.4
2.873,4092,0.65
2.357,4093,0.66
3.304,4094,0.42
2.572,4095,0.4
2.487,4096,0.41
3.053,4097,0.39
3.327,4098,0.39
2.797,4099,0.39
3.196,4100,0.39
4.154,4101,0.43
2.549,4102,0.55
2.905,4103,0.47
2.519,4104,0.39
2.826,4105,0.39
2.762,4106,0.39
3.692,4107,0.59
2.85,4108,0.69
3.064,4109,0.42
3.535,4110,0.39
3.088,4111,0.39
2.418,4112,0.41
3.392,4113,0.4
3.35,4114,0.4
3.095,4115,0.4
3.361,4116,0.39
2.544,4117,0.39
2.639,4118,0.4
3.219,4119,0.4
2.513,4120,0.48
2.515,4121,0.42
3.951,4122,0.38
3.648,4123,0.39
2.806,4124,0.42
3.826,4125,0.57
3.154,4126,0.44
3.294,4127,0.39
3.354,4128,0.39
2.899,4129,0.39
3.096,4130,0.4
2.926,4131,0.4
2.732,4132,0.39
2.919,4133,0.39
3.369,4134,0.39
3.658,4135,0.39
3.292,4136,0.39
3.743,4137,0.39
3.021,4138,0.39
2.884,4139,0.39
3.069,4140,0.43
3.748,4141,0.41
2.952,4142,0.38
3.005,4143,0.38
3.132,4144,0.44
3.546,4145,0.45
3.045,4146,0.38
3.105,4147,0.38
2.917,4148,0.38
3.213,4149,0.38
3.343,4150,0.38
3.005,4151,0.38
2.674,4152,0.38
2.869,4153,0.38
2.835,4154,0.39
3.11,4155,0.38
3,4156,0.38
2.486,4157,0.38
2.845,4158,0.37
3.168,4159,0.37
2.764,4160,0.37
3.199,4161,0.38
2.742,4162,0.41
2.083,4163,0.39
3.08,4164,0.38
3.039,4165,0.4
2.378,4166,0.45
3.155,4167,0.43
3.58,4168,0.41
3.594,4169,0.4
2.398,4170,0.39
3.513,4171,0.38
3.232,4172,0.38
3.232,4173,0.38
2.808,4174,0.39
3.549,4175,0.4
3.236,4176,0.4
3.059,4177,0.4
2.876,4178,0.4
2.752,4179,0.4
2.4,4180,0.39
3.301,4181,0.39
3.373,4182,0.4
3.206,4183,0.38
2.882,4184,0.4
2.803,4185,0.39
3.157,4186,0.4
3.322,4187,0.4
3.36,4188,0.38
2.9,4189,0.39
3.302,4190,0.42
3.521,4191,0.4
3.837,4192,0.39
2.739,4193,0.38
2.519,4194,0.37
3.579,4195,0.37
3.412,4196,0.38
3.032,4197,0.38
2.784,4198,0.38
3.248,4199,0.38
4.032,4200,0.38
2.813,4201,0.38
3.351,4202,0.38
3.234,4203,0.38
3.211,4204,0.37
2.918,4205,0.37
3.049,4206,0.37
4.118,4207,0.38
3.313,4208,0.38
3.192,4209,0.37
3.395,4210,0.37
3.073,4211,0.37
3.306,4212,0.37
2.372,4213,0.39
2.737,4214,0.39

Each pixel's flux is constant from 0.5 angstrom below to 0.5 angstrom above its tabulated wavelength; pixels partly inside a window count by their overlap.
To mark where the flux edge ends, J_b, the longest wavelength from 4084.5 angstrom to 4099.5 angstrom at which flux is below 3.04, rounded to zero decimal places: 4099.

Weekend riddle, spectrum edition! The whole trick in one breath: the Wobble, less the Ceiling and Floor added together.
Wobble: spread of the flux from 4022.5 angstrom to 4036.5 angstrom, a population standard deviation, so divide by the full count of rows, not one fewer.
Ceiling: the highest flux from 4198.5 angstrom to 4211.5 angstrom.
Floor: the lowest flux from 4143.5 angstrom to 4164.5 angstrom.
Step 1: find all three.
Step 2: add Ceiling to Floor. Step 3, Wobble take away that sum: -5.79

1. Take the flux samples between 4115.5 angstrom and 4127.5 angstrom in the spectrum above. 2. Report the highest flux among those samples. 3.951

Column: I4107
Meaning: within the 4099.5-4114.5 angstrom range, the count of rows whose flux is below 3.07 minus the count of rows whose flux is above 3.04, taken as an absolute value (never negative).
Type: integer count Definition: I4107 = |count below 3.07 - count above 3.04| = 0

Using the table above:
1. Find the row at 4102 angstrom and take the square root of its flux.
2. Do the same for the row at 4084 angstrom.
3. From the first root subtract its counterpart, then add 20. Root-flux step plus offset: 20.0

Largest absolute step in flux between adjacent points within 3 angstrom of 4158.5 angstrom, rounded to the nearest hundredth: 0.51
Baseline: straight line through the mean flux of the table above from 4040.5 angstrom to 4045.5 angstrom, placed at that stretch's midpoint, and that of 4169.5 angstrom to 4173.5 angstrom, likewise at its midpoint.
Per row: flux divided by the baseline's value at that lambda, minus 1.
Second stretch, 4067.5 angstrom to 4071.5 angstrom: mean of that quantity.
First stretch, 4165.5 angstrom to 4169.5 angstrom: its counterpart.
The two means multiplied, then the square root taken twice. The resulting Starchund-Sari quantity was 0.3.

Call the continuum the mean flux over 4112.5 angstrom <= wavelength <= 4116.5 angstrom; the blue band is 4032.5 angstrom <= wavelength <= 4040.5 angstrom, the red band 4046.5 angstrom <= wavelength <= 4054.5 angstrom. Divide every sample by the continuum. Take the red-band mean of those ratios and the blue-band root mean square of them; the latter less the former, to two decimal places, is -0.11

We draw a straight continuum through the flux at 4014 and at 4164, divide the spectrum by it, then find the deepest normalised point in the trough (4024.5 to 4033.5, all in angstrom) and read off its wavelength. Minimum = 4030 angstrom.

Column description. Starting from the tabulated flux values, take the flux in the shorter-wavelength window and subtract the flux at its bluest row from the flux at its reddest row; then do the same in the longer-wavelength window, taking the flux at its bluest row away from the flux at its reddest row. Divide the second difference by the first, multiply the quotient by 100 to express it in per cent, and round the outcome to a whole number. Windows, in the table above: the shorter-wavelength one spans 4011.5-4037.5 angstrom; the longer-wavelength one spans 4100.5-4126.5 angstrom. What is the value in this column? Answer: -96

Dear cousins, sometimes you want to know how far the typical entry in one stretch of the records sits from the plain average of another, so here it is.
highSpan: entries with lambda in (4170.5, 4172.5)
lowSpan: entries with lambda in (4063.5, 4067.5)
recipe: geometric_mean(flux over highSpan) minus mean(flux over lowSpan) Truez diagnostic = 0.1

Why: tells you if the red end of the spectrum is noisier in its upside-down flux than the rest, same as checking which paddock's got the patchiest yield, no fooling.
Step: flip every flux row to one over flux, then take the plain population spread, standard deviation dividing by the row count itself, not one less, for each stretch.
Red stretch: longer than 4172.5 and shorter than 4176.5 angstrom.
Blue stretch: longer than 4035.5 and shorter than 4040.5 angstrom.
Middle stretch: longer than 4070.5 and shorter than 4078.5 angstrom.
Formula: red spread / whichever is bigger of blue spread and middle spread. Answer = 0.61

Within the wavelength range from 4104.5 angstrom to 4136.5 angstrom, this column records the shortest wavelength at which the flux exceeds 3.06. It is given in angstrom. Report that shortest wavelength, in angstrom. 4107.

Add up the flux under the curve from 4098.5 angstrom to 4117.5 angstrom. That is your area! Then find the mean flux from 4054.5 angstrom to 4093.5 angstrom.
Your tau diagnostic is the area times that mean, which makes 182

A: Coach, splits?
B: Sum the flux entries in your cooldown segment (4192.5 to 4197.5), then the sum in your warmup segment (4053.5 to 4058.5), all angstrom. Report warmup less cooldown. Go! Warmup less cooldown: 1.0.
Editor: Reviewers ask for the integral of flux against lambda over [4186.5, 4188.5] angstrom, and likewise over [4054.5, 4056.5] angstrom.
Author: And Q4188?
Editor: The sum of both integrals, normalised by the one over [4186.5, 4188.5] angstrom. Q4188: 1.88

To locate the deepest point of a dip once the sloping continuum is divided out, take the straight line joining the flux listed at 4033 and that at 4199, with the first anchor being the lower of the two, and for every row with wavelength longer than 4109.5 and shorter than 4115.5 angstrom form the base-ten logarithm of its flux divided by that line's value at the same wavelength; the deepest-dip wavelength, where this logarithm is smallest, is 4112 angstrom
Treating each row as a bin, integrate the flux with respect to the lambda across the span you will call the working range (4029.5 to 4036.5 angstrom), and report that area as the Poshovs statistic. 20.8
